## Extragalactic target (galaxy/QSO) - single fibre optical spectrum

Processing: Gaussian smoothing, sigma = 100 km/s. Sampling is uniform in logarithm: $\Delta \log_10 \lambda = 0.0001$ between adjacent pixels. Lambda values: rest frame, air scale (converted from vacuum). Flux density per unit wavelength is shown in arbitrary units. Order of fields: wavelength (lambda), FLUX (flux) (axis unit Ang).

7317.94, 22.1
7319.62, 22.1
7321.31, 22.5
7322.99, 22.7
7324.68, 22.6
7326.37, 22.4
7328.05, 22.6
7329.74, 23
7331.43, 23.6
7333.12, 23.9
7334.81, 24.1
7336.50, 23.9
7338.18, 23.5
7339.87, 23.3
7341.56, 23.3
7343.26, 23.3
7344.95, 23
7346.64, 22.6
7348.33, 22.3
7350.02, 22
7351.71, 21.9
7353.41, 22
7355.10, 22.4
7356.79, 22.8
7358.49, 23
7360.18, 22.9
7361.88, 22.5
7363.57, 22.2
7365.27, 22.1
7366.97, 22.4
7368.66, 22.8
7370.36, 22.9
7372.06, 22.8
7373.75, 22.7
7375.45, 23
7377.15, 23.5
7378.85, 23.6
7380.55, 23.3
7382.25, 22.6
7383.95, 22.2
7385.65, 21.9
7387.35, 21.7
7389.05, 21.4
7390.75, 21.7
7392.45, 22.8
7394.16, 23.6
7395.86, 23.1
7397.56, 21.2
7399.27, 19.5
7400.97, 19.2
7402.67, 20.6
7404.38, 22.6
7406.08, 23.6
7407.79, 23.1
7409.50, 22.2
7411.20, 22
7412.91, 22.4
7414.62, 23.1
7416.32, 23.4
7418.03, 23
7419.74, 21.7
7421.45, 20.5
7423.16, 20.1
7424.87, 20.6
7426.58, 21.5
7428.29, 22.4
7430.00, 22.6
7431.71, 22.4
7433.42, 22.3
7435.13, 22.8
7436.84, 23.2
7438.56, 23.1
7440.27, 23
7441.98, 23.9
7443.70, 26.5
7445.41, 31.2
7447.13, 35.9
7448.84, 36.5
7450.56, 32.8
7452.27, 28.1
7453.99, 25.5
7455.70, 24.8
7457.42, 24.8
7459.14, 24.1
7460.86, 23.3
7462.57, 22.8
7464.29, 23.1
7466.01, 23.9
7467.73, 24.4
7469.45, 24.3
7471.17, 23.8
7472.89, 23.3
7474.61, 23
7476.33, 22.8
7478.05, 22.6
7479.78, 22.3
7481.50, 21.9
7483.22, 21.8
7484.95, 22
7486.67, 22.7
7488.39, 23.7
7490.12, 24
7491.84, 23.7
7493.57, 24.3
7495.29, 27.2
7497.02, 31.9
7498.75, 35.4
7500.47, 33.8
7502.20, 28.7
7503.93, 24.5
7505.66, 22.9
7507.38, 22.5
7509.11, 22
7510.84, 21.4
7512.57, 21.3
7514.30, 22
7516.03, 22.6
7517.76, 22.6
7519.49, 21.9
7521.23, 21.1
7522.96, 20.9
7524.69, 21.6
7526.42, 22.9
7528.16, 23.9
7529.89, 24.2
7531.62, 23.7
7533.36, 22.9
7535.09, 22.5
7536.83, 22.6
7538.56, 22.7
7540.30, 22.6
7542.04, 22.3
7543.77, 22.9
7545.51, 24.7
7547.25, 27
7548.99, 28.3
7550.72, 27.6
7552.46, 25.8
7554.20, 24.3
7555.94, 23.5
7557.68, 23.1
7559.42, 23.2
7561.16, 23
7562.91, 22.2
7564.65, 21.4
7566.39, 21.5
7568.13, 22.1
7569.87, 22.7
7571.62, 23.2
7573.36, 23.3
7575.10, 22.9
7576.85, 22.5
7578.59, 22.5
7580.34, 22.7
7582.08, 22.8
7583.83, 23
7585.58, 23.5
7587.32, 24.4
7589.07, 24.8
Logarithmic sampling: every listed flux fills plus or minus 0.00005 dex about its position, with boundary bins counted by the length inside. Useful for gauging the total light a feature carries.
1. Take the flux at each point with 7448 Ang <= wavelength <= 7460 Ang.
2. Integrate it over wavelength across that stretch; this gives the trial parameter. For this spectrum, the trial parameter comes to 337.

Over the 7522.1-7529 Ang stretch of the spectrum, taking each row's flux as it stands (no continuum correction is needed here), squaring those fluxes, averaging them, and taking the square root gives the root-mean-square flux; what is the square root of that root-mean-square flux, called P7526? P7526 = 4.73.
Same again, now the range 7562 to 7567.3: 4.66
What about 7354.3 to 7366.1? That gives 4.75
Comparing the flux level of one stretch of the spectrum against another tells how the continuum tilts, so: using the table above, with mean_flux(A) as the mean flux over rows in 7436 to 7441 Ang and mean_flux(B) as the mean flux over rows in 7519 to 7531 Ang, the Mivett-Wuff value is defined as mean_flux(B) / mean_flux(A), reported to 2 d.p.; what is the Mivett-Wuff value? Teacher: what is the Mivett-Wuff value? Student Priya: 0.97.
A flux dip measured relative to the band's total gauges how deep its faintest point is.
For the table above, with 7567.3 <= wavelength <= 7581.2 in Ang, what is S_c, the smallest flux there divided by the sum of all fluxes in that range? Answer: 0.12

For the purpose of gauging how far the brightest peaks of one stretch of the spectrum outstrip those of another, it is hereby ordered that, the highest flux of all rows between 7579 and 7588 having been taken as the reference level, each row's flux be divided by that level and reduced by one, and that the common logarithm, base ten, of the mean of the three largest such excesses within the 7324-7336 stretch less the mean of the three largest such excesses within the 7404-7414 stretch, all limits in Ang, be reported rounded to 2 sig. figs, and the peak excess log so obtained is -1.5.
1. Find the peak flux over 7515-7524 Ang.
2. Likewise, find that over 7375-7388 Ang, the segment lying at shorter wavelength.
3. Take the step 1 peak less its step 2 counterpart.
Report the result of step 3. -1.0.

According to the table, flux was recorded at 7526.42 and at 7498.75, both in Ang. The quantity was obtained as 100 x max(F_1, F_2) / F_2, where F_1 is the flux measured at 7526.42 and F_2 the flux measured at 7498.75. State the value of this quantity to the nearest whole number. 100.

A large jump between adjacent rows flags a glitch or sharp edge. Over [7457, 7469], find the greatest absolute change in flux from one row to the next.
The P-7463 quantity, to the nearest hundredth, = 0.80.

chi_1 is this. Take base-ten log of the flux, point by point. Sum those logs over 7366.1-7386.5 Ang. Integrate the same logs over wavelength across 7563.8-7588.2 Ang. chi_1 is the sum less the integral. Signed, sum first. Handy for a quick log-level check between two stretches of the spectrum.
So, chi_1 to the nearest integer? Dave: -17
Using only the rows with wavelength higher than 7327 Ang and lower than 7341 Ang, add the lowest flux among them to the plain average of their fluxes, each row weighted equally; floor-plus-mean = 46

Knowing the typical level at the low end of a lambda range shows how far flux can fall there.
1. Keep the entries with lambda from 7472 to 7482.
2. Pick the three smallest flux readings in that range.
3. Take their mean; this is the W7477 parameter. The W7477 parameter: 22.3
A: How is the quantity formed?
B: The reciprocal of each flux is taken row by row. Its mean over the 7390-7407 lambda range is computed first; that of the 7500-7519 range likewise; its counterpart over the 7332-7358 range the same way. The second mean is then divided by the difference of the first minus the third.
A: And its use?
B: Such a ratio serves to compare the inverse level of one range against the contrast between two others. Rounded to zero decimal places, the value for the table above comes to 17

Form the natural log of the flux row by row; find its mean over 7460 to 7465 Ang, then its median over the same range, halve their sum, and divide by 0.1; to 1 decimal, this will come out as 31.4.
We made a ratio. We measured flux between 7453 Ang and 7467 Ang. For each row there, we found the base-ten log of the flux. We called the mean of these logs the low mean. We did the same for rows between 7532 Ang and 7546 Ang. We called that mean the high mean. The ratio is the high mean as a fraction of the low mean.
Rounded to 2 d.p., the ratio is 0.98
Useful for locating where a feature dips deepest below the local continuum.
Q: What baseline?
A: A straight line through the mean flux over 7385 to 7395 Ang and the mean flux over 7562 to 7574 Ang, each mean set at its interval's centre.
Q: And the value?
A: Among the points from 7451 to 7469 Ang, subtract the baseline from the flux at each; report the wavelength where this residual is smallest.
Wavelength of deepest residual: 7462.57 Ang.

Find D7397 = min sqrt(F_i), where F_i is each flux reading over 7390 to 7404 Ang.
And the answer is 4.38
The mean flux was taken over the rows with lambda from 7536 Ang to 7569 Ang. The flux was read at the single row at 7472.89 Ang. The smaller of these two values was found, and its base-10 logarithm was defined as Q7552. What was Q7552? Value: 1.37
